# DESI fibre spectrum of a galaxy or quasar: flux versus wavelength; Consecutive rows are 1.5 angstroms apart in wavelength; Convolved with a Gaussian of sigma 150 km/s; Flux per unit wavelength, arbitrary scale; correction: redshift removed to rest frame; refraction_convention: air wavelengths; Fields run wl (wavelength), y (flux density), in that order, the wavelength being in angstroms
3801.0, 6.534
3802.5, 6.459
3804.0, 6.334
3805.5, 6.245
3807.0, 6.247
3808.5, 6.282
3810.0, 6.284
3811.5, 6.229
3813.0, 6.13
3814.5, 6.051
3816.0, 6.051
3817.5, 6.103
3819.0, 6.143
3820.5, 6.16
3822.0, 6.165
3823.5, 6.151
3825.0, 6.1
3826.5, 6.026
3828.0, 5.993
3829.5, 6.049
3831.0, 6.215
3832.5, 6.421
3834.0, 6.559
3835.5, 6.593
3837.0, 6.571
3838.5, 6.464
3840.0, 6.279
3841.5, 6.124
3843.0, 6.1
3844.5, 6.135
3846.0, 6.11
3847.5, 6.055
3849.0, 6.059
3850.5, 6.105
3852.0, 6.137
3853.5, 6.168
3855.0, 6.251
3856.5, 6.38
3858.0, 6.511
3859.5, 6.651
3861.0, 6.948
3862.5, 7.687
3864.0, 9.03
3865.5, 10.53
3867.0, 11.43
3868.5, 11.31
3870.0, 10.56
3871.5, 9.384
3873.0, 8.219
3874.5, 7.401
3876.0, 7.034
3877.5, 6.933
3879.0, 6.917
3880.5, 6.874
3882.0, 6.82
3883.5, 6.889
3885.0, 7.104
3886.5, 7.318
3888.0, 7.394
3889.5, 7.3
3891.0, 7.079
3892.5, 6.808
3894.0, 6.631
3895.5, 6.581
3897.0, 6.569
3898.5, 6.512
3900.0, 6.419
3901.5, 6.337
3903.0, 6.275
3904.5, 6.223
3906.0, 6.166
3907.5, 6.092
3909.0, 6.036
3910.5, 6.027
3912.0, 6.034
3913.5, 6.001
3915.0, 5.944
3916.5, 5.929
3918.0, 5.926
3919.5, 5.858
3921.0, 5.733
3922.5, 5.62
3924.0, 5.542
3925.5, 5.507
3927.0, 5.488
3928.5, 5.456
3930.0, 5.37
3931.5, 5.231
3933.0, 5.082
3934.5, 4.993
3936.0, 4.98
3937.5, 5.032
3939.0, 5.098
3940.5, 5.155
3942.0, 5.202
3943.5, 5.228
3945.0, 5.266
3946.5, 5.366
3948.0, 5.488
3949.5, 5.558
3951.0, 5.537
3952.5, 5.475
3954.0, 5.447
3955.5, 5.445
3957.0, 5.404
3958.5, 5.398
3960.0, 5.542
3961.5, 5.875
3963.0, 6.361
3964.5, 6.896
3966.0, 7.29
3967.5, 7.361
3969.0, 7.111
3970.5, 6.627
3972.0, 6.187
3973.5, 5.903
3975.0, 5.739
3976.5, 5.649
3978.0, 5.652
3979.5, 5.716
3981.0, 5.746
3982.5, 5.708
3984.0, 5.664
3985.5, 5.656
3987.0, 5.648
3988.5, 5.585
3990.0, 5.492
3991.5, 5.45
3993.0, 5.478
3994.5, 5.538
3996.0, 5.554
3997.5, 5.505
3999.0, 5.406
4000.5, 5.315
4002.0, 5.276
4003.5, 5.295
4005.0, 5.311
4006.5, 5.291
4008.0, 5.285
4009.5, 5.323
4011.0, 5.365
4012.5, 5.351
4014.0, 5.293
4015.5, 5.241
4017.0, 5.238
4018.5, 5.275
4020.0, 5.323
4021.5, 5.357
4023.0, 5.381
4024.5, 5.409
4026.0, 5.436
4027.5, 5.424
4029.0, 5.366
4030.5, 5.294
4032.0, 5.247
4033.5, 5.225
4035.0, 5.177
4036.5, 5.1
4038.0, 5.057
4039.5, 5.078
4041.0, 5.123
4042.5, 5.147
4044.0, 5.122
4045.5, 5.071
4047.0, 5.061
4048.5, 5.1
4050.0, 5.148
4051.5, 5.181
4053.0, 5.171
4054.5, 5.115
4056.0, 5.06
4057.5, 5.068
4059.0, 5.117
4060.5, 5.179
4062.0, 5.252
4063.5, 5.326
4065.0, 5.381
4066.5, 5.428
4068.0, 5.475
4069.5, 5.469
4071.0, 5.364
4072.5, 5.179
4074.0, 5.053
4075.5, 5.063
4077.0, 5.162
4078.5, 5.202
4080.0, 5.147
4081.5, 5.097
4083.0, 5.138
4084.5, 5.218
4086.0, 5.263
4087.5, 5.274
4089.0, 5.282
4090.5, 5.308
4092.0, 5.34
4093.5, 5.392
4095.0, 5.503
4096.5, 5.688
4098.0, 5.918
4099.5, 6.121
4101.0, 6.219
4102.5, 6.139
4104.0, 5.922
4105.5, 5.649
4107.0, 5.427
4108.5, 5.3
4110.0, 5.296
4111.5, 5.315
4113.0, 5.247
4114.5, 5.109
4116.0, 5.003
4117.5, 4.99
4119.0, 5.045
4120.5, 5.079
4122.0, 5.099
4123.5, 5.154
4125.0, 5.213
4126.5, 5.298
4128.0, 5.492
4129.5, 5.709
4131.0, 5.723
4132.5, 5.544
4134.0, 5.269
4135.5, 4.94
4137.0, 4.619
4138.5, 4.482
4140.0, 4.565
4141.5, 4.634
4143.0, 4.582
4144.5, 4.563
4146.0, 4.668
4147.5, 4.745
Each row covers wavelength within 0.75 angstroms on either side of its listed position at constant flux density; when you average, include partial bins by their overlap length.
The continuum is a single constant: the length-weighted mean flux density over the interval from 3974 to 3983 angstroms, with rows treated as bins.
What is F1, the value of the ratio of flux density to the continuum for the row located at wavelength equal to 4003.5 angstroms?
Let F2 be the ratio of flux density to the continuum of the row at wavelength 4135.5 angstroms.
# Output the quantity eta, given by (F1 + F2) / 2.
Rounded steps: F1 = 0.93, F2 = 0.87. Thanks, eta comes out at 0.90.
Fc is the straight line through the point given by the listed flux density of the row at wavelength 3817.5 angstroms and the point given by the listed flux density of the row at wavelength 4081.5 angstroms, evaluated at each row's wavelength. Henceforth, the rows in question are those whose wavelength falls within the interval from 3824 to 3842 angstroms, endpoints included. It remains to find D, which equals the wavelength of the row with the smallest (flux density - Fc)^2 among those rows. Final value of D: 3829.5 angstroms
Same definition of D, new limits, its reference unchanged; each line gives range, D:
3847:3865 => 3847.5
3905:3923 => 3921.0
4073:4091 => 4081.5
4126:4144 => 4135.5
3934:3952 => 3949.5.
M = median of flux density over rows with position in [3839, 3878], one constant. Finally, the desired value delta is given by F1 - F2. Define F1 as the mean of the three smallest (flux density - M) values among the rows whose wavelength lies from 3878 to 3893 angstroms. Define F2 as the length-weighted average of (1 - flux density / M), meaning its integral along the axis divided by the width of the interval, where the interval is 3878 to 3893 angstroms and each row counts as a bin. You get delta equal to 0.3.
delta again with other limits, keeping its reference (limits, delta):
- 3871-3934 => -1.4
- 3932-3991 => -1.7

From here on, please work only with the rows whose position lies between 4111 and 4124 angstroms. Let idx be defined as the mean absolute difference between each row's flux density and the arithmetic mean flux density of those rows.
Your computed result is 0.082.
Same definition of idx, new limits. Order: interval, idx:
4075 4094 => 0.081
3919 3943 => 0.238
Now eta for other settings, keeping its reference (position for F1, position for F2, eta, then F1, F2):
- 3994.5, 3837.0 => 1.06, 0.97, 1.15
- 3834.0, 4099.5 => 1.11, 1.15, 1.07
